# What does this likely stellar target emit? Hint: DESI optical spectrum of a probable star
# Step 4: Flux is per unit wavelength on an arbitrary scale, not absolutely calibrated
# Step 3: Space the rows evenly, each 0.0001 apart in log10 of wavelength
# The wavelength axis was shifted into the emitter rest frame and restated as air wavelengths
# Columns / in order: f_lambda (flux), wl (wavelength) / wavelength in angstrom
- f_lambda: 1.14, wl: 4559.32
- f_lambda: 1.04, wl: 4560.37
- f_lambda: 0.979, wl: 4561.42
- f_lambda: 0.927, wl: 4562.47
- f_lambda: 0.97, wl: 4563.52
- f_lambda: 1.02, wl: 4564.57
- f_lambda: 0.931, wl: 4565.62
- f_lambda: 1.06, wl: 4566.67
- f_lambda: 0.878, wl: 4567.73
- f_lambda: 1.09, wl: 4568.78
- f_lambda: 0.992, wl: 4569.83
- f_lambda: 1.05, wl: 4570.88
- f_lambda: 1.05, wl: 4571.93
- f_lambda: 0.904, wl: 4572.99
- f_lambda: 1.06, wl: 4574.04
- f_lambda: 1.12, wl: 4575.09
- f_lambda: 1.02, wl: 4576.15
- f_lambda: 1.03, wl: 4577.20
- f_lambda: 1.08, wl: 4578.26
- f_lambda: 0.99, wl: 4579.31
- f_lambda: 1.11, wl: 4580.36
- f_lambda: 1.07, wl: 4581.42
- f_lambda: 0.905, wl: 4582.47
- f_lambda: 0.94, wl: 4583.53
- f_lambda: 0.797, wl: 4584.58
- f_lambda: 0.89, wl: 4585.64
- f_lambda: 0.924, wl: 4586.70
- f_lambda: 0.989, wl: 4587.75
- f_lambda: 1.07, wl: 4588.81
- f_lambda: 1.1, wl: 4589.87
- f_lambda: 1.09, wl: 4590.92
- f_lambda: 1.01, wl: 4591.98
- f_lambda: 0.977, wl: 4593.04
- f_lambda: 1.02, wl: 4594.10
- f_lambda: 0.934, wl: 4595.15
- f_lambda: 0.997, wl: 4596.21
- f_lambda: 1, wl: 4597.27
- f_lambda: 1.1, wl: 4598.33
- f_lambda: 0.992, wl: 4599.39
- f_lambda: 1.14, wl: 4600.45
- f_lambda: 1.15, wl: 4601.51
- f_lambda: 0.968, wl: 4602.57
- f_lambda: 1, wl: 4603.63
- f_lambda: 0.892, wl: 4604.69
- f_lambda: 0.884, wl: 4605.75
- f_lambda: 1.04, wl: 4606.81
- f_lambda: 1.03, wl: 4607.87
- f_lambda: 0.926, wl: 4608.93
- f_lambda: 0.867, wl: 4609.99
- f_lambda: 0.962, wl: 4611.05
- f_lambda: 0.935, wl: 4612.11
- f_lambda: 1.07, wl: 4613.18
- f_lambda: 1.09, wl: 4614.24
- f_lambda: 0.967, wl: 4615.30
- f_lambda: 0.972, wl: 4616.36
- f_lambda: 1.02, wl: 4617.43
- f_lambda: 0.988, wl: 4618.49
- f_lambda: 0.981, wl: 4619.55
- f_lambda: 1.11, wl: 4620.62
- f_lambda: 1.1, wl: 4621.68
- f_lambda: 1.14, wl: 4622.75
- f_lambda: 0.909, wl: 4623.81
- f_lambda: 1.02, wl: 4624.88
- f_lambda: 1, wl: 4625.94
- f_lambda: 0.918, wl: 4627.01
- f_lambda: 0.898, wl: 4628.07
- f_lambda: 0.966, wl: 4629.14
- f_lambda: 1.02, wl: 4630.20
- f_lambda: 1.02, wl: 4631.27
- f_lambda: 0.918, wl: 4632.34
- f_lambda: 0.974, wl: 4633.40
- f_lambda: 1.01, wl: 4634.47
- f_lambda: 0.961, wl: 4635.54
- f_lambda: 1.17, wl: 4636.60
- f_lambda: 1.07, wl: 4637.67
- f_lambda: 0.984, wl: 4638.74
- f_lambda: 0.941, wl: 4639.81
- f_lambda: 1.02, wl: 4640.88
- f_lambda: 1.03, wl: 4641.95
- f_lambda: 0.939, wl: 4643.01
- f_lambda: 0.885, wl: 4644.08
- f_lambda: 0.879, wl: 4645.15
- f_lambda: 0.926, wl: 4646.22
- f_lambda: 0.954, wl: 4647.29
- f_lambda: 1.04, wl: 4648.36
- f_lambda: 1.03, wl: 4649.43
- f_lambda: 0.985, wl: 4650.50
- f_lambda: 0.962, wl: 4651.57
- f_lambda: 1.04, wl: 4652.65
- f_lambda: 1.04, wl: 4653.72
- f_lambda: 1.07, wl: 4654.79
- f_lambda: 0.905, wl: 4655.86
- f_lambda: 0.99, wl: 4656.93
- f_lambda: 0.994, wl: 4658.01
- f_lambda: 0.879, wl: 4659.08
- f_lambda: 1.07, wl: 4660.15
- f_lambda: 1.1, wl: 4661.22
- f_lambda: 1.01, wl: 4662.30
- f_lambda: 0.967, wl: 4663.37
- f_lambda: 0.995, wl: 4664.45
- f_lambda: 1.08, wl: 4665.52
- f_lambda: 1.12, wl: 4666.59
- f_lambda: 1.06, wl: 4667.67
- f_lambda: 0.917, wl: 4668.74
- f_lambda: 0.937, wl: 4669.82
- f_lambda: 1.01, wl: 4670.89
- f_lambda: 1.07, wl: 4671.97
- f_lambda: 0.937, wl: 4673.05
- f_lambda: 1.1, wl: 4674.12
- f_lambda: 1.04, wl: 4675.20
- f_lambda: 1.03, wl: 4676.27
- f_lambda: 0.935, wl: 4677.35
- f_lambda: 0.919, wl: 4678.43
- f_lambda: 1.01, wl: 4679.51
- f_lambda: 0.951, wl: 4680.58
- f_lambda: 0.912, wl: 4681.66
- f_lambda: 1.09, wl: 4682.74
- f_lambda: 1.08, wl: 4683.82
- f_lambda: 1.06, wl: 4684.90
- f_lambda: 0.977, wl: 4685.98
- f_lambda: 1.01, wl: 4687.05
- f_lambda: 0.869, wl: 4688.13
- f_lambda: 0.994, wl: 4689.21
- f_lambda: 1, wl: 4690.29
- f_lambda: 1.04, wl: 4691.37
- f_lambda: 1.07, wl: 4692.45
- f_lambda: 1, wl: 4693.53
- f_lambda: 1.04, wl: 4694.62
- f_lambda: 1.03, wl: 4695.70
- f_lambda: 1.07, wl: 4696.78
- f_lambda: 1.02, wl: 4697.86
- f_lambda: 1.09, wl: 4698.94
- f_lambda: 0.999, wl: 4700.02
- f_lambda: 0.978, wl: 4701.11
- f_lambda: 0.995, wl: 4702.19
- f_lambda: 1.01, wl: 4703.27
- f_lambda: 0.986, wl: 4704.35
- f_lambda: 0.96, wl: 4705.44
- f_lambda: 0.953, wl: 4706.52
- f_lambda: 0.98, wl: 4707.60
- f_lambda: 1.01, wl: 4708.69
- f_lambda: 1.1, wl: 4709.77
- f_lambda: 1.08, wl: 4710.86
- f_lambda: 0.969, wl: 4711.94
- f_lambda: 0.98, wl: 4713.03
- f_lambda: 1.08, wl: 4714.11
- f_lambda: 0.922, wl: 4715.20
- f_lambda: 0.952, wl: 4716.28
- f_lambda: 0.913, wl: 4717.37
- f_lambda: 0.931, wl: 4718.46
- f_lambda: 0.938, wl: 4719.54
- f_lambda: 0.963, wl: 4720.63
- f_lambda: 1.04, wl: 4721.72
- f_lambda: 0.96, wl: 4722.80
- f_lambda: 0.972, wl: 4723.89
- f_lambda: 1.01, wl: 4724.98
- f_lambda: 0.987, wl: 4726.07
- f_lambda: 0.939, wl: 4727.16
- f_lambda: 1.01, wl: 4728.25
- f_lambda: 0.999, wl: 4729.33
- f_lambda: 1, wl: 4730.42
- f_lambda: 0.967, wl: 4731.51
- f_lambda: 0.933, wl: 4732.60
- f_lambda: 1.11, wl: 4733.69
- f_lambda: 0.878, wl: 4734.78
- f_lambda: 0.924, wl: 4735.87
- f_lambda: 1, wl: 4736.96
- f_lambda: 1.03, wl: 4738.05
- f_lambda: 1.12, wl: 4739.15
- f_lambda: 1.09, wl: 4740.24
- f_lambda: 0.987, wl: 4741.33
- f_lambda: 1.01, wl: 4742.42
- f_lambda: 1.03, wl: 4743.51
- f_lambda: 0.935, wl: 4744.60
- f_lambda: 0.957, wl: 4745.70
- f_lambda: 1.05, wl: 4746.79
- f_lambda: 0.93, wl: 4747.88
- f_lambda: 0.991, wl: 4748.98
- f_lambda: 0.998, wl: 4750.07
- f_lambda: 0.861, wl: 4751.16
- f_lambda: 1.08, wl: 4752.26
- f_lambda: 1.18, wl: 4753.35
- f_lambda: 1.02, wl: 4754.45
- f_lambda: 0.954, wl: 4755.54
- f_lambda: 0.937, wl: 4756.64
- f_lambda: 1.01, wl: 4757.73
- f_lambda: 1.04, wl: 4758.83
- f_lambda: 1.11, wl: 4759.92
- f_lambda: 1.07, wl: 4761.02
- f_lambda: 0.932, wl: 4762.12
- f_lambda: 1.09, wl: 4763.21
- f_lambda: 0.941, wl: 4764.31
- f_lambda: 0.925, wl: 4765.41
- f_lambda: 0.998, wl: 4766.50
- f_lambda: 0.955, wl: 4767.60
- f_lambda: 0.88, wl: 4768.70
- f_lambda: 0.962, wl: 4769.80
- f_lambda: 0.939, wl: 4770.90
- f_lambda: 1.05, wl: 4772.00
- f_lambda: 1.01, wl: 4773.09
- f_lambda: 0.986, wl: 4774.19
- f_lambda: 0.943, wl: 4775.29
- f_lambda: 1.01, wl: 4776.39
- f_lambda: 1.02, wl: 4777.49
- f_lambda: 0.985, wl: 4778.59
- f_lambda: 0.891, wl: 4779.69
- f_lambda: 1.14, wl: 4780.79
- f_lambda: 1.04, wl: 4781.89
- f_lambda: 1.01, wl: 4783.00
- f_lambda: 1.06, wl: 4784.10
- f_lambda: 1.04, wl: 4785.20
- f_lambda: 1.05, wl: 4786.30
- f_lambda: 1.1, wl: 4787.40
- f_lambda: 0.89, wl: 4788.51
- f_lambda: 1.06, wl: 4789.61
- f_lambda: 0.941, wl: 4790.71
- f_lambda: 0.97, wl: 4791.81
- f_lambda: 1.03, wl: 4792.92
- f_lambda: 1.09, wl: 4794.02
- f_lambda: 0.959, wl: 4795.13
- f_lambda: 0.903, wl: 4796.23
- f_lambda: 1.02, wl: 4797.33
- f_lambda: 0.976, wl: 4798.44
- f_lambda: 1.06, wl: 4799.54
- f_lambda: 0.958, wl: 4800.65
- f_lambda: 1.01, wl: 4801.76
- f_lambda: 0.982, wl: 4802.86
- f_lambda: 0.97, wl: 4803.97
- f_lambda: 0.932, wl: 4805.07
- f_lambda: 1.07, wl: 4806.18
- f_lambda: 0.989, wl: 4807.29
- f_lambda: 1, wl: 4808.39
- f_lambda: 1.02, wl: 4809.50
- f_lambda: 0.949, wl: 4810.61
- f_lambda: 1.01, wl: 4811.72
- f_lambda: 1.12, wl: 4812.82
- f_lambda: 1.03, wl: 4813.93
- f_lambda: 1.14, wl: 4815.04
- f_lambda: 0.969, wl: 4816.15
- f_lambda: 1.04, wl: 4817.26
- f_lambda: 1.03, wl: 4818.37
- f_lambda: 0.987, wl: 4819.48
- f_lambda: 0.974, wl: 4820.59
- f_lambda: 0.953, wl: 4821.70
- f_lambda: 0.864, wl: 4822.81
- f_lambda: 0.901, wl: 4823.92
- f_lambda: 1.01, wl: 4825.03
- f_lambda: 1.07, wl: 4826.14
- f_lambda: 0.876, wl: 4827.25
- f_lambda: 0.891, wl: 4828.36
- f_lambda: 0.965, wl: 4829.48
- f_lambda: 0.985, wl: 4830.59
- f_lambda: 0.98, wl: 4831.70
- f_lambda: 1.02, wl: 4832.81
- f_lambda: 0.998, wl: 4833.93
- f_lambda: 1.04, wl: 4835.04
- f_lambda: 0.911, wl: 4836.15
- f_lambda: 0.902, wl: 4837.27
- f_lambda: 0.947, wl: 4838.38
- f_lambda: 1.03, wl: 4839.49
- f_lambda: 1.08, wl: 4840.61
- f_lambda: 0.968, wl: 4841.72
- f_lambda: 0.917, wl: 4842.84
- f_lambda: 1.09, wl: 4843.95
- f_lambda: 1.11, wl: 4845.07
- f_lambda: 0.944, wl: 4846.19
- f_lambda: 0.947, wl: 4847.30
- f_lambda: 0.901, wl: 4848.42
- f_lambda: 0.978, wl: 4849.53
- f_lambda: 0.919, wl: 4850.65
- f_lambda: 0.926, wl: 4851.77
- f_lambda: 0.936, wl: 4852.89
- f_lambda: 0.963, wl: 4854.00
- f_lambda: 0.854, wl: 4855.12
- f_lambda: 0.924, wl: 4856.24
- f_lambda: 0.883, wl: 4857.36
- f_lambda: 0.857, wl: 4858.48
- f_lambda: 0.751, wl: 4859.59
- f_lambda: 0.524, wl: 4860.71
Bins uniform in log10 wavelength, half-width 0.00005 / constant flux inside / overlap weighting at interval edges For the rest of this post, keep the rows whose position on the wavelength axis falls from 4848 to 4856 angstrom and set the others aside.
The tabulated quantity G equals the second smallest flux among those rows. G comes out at 0.901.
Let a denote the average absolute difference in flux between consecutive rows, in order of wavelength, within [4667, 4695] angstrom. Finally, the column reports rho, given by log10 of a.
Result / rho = -1.16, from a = 0.0695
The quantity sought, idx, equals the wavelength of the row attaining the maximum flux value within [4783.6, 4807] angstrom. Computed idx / 4787.40 angstrom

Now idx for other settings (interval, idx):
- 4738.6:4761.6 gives 4753.35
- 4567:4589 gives 4575.09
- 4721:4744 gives 4739.15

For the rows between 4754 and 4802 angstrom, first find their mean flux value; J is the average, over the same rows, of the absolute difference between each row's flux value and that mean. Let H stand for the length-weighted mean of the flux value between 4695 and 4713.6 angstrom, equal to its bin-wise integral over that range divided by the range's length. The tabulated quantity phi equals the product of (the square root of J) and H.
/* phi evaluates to 0.232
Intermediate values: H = 1.013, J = 0.053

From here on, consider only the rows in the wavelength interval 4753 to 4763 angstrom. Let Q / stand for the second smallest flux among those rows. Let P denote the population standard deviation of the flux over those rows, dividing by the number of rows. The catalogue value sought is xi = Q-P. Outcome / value 0.859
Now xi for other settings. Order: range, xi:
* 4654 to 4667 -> 0.833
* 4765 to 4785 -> 0.829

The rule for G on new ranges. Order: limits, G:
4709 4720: 0.922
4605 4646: 0.879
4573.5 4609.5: 0.884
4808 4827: 0.901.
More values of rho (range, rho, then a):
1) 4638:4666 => -1.23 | 0.0586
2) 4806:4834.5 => -1.21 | 0.0619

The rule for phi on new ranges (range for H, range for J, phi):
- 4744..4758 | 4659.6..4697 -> 0.226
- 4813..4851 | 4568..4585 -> 0.258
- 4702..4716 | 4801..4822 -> 0.202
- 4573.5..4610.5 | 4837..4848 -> 0.260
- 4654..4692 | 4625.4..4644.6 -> 0.228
